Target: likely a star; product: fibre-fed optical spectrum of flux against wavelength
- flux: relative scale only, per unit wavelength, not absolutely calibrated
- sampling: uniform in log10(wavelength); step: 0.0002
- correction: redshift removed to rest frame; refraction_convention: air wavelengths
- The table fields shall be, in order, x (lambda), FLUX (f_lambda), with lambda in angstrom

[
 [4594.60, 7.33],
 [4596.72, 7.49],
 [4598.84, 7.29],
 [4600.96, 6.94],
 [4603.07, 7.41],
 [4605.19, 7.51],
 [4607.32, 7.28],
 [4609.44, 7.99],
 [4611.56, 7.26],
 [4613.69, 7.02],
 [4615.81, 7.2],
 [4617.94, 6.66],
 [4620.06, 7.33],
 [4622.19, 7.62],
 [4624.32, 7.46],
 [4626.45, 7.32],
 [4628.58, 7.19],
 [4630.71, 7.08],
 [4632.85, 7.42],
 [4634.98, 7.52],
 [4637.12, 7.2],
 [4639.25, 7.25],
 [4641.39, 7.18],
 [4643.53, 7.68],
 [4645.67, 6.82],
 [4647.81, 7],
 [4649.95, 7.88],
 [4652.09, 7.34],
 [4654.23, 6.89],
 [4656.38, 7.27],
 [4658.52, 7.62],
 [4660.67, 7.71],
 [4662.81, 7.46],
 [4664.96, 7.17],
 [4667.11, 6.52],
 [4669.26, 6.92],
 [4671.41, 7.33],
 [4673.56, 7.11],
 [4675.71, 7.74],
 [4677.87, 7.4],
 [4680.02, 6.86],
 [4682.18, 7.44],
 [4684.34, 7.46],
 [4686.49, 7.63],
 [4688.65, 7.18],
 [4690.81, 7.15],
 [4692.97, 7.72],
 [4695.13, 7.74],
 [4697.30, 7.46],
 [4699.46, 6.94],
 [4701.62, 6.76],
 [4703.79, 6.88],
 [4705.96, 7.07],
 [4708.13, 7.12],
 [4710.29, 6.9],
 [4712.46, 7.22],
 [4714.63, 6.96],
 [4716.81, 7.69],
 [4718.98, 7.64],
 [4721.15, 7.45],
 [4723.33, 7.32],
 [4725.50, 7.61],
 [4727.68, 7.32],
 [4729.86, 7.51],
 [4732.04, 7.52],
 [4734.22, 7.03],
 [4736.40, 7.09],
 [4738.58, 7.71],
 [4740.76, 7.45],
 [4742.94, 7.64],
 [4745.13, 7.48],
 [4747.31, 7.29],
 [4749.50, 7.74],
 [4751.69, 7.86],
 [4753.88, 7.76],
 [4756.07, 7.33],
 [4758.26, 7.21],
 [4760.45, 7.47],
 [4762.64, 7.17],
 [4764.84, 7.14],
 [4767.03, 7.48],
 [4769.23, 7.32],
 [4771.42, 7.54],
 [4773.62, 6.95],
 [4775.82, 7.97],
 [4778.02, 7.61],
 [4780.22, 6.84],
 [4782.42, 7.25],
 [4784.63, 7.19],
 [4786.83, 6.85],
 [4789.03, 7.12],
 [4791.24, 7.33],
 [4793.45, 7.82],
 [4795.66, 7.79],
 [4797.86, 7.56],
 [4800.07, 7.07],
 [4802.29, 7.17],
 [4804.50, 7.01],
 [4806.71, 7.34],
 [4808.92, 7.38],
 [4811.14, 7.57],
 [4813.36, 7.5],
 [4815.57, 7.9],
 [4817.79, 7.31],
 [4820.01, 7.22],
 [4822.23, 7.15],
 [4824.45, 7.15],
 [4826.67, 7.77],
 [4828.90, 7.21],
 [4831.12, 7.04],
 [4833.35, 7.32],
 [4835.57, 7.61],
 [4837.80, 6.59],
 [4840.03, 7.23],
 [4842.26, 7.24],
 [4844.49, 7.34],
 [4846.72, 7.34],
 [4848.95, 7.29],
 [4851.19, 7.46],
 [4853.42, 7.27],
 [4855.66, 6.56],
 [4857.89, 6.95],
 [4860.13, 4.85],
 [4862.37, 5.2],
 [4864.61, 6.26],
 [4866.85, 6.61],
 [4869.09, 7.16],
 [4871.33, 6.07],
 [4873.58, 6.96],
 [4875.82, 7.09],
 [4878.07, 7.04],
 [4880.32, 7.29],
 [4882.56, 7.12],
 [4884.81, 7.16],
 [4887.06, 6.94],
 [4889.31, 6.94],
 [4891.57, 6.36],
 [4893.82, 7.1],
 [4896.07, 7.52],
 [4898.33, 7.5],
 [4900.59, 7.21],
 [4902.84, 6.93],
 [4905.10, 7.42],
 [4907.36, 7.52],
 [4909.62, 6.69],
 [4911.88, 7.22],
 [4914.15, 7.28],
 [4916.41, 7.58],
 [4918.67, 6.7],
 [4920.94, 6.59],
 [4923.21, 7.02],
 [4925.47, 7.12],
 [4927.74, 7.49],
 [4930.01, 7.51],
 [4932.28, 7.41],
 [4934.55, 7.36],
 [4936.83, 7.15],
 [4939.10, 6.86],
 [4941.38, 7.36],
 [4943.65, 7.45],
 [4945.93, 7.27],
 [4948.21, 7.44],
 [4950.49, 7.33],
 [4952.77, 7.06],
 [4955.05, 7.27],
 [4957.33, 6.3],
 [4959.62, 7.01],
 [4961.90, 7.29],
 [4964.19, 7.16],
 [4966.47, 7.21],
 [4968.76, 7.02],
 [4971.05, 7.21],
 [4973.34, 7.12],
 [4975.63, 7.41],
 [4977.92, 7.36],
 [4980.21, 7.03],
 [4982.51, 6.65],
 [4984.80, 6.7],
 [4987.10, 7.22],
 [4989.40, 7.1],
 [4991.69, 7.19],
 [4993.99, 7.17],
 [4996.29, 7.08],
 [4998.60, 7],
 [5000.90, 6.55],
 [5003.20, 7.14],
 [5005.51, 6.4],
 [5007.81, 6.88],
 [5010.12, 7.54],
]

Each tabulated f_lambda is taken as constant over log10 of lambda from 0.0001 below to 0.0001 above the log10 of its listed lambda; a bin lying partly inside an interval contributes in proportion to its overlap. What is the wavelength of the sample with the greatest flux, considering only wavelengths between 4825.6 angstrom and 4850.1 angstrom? 4826.67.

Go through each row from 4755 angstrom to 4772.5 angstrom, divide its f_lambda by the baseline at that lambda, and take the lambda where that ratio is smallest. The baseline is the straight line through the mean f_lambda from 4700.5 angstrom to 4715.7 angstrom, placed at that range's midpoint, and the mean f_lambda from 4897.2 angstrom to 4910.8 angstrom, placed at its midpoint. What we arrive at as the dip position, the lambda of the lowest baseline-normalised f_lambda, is 4764.84 angstrom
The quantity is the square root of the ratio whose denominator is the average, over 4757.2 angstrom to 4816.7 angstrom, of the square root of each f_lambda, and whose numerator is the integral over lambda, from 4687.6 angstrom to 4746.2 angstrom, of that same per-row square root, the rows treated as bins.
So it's 7.6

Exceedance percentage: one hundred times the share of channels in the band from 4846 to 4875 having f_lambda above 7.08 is 38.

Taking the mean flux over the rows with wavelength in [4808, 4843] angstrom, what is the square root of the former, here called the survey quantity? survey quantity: 2.71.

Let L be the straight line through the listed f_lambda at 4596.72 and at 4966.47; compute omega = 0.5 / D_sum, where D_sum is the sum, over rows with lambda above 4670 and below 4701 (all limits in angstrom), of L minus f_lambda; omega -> 0.7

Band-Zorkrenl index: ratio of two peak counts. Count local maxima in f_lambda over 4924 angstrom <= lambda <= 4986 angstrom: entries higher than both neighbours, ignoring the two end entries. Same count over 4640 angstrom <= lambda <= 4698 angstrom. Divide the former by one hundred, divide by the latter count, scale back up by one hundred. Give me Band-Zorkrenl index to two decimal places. 1.14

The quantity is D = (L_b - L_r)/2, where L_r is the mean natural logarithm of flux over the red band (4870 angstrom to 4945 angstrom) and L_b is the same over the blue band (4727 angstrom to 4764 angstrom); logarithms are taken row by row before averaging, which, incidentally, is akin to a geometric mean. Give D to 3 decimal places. 0.023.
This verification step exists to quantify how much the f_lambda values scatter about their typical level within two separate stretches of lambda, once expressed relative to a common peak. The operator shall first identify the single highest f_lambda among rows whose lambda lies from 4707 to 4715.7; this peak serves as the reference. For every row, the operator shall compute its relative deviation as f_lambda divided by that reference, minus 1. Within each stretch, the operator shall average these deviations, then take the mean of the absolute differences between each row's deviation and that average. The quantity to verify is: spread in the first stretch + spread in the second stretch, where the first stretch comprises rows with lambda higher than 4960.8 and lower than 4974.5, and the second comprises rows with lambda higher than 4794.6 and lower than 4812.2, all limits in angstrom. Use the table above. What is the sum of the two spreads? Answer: 0.039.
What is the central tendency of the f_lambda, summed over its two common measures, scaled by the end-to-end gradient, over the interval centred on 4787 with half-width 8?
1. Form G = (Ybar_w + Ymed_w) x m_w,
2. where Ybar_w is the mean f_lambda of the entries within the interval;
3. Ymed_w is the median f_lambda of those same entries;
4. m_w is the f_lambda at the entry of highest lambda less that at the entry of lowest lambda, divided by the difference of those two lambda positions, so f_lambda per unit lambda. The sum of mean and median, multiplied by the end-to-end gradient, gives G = 1.1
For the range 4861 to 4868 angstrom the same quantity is 3.9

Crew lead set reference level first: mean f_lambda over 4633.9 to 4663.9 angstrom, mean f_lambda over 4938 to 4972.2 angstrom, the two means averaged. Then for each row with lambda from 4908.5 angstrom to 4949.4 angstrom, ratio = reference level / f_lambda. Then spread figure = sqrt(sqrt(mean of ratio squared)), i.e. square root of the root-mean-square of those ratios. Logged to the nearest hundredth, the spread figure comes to 1.00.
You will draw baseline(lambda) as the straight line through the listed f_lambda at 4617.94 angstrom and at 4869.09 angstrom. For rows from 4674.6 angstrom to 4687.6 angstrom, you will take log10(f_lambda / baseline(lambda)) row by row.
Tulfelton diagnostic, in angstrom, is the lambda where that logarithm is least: 4680.02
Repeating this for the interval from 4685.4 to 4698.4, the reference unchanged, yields 4690.81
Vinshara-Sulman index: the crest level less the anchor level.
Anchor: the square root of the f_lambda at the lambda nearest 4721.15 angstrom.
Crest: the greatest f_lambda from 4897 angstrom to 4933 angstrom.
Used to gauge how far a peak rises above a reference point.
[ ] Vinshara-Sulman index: 4.85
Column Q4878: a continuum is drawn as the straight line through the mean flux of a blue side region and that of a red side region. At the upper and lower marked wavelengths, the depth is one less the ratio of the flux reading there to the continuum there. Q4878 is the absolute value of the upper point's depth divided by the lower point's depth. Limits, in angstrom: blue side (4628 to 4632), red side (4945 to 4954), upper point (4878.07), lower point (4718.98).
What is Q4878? 0.4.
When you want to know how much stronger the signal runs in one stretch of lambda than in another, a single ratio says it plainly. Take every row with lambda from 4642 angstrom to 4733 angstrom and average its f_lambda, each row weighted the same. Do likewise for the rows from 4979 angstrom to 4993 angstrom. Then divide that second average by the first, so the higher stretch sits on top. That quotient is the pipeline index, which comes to 0.96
